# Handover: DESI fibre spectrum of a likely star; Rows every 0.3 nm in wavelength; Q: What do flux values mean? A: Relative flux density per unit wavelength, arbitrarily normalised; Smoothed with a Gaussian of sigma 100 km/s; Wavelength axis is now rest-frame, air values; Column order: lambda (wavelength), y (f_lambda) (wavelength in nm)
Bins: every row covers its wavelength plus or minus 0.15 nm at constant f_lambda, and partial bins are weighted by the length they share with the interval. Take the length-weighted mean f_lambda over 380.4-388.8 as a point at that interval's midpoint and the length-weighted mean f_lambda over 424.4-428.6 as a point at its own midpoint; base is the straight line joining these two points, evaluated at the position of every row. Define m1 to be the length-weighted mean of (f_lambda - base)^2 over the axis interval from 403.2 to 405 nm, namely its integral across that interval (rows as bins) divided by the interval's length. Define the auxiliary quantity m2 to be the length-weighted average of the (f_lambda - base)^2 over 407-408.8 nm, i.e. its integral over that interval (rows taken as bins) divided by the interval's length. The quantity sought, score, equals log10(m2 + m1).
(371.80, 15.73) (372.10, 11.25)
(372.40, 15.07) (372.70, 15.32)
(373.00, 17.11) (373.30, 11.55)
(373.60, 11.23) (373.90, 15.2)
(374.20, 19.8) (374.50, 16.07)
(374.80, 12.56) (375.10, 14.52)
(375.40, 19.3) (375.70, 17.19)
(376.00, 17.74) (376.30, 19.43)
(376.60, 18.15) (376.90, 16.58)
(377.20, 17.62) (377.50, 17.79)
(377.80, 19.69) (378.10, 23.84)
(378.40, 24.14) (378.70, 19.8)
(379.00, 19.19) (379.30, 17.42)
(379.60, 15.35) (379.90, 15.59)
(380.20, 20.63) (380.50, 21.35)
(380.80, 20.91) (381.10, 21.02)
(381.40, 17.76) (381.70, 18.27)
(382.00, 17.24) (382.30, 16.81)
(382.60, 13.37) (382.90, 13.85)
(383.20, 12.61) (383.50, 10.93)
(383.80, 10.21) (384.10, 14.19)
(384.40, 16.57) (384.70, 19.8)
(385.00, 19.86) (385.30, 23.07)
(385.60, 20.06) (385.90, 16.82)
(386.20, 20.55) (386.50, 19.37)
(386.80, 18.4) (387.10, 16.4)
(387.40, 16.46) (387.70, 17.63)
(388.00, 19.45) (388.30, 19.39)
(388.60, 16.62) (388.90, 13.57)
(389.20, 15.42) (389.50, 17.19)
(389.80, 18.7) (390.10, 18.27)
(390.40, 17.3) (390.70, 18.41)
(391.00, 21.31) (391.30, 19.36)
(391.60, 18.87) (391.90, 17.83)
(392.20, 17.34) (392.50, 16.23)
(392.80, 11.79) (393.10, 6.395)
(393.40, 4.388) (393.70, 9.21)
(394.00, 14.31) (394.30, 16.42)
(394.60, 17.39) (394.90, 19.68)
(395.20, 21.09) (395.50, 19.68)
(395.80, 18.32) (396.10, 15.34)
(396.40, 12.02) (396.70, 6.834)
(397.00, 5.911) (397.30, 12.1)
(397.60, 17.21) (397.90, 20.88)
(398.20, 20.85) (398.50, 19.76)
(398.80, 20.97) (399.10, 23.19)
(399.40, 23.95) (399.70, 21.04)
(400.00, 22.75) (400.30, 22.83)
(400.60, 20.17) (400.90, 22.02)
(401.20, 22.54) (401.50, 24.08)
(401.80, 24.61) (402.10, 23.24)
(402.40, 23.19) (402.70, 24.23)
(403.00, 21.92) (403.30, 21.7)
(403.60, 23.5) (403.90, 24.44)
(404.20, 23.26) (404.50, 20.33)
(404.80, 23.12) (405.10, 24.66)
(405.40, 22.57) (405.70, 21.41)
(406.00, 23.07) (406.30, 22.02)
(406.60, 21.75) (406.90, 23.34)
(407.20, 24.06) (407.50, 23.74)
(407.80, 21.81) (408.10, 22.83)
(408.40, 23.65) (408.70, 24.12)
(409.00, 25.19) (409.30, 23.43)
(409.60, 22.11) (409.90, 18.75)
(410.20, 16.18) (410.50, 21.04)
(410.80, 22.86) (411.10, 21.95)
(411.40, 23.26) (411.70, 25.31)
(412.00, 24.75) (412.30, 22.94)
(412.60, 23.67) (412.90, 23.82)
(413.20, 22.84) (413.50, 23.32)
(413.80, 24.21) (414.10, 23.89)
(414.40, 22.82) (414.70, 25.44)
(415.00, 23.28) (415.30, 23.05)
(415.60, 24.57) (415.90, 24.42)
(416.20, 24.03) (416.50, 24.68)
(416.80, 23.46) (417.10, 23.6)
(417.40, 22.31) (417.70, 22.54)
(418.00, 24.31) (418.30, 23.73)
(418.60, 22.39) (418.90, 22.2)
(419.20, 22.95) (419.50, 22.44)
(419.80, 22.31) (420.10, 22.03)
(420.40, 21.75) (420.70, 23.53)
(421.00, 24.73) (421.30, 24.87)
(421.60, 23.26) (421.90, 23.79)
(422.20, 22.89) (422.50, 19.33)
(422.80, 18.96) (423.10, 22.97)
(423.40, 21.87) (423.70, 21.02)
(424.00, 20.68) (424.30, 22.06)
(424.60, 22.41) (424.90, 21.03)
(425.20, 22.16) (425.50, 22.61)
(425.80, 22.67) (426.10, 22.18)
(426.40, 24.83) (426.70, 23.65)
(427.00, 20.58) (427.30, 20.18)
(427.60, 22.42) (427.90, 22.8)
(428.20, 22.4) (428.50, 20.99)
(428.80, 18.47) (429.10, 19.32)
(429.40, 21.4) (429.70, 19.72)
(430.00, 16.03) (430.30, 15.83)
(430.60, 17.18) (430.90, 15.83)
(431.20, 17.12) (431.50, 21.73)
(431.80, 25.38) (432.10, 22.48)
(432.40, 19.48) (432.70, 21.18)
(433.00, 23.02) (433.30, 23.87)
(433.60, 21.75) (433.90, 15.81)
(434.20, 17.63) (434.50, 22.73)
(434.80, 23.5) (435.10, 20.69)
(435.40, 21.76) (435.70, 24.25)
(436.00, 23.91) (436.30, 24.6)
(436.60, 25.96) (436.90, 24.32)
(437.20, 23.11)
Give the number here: 1.36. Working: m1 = 12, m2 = 11.3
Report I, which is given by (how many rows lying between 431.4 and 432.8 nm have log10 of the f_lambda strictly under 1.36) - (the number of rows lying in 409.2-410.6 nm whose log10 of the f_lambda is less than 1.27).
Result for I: 3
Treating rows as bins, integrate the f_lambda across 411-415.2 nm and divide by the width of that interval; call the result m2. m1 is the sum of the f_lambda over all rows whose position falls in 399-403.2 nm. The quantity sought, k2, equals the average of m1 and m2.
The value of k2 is 172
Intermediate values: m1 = 320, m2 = 23.7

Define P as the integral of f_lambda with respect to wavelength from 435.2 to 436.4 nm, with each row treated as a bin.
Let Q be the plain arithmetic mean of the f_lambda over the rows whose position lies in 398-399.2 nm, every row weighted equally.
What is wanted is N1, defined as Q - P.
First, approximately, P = 28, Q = 21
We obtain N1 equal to -7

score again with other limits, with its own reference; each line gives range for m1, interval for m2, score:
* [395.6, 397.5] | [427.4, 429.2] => 1.85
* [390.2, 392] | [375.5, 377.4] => 0.68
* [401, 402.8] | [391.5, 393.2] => 1.68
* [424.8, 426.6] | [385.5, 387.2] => 0.69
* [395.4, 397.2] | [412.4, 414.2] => 1.85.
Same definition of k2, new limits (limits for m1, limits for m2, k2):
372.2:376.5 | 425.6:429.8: 122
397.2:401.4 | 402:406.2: 157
